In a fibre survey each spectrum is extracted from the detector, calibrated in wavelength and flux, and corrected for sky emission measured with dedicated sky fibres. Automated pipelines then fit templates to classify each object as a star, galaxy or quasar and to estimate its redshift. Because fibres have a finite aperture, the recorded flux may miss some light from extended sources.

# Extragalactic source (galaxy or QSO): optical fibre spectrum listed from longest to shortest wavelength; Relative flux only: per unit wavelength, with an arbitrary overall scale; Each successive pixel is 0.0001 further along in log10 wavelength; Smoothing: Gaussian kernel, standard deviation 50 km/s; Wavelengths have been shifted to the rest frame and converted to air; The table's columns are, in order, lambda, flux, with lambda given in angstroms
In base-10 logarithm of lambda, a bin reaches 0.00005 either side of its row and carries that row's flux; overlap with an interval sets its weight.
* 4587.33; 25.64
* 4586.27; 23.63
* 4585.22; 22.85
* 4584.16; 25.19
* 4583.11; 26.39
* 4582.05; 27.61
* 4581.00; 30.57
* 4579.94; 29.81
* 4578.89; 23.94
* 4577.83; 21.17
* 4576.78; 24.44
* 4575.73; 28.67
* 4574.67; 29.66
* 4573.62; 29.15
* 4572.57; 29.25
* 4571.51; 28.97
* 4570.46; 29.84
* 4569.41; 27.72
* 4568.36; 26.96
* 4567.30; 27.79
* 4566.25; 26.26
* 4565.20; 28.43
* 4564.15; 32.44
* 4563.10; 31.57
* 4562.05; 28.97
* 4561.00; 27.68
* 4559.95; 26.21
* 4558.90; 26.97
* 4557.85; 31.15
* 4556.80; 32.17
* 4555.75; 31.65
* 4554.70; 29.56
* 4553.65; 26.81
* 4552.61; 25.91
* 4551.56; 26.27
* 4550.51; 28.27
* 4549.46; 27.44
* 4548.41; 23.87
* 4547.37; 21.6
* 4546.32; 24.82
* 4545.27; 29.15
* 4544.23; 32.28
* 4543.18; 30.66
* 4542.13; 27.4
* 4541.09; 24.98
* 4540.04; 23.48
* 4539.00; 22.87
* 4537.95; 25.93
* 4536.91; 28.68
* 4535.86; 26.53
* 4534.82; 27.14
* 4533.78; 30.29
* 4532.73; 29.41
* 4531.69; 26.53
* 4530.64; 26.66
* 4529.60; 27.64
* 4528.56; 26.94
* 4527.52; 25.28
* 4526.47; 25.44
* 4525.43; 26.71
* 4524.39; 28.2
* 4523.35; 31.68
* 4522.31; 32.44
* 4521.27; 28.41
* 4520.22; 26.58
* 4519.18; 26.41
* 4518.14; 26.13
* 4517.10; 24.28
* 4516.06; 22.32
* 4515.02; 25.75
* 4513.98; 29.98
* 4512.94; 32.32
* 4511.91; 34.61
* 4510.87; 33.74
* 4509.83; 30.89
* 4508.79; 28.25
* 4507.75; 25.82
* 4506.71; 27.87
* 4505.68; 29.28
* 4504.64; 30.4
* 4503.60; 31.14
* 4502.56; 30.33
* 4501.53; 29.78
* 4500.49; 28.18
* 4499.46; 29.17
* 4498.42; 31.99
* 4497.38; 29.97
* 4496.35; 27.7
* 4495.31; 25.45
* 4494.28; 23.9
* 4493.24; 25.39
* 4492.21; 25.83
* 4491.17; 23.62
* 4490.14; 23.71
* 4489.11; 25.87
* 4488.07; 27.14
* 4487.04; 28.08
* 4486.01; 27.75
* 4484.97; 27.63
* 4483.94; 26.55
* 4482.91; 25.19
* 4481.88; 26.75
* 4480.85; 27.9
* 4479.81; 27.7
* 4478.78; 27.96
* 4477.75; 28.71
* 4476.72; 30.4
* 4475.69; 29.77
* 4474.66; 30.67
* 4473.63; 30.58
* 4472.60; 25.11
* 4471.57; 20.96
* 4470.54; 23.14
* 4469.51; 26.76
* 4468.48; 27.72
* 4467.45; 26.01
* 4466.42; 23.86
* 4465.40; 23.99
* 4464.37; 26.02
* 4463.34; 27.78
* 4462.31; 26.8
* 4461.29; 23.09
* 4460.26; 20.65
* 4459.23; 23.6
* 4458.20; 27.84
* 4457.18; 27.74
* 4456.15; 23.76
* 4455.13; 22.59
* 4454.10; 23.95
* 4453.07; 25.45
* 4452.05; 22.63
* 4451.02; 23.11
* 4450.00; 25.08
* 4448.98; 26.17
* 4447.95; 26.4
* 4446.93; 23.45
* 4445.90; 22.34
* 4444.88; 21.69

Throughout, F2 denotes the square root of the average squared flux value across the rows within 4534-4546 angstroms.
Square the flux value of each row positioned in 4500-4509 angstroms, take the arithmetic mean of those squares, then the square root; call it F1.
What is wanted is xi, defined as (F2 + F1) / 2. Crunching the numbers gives 28.2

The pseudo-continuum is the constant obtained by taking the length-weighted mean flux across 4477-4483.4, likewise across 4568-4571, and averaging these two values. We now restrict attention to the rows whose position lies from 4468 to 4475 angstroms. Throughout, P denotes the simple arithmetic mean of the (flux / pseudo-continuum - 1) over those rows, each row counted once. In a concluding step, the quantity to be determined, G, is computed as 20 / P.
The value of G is -378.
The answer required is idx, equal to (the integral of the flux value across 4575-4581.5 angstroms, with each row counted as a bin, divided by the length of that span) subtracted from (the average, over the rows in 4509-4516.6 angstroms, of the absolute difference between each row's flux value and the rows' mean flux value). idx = -23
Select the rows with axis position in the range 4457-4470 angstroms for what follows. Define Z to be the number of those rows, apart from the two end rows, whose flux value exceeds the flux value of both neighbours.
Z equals 3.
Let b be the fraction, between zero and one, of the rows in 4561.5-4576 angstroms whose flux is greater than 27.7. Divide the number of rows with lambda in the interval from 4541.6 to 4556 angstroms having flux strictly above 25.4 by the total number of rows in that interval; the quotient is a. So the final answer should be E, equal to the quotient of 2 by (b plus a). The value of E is 1.2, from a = 0.8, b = 0.9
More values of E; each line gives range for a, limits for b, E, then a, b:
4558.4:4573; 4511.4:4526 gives 1.3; 1.0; 0.5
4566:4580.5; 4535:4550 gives 1.9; 0.8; 0.3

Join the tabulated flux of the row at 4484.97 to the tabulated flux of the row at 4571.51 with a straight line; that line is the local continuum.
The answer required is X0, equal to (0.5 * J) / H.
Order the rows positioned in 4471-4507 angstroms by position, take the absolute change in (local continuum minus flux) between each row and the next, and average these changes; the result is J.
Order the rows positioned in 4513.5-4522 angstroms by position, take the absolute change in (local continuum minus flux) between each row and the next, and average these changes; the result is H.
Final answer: 0.35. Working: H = 2.0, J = 1.4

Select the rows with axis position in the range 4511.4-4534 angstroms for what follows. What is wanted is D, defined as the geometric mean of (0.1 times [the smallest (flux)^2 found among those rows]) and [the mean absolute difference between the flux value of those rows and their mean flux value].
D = 10.9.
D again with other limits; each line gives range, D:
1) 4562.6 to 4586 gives 9.9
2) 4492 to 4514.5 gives 11.2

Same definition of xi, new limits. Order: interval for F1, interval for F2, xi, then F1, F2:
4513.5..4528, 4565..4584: 27.5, 27.2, 27.69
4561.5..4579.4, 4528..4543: 27.5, 28.1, 26.82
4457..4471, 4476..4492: 26.3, 25.5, 27.05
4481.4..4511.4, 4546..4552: 26.7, 28.0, 25.48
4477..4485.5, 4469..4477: 27.4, 27.3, 27.40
